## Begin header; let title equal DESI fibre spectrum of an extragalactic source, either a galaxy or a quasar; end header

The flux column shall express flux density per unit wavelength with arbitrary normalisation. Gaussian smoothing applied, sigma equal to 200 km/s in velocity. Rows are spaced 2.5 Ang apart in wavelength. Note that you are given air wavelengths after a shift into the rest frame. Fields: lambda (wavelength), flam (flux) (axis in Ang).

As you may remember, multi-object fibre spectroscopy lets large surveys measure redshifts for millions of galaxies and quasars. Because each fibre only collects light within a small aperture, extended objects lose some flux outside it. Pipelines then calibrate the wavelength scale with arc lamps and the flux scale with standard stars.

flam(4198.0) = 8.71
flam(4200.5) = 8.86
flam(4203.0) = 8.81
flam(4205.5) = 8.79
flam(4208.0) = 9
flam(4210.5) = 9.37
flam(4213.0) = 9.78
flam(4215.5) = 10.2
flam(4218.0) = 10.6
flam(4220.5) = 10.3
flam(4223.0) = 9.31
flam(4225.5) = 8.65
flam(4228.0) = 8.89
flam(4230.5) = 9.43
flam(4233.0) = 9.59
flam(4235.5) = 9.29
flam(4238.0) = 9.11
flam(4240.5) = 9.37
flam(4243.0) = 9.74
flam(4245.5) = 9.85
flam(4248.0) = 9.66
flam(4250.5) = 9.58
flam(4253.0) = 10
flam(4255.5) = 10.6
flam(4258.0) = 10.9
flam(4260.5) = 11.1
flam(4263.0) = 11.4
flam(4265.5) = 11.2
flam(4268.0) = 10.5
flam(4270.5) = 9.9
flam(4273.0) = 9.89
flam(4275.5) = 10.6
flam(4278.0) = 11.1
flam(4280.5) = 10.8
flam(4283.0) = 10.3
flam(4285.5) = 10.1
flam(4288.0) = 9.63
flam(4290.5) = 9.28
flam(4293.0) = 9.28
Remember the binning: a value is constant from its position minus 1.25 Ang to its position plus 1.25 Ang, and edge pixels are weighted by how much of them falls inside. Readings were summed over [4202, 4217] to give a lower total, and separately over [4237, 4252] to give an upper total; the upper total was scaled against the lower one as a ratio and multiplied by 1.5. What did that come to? 1.54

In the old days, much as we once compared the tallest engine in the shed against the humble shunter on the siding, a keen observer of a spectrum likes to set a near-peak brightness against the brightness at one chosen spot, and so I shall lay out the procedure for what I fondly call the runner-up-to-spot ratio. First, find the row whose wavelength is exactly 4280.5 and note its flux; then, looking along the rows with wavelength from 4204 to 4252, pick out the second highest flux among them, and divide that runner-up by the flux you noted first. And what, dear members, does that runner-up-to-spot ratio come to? 0.95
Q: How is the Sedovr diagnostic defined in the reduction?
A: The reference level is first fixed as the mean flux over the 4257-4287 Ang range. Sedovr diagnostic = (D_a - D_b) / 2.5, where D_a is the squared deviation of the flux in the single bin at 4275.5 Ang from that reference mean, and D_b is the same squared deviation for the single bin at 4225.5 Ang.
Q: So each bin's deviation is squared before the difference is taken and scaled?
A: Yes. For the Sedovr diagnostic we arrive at -1.6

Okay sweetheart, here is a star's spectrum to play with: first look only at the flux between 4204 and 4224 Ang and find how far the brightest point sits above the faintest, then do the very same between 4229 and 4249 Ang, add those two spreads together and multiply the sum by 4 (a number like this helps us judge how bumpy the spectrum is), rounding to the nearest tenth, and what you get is 10.2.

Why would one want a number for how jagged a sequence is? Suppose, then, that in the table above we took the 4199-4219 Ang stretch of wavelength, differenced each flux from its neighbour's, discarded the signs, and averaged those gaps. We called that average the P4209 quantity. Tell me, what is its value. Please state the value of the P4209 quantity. 0.27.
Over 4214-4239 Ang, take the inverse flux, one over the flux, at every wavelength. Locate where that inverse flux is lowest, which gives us 4218.0 Ang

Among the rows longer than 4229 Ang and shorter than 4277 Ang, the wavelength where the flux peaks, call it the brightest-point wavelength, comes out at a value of 4263.0 Ang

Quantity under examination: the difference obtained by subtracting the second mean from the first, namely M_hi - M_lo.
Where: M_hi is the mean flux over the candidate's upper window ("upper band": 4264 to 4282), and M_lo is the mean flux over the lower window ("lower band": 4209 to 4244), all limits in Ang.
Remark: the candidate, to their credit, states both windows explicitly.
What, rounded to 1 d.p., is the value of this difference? 1.0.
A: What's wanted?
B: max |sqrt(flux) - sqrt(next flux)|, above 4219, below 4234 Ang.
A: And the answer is 0.158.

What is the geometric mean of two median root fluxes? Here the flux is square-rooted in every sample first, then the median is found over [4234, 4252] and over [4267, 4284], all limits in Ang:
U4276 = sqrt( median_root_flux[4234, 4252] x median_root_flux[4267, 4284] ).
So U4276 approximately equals 3.17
